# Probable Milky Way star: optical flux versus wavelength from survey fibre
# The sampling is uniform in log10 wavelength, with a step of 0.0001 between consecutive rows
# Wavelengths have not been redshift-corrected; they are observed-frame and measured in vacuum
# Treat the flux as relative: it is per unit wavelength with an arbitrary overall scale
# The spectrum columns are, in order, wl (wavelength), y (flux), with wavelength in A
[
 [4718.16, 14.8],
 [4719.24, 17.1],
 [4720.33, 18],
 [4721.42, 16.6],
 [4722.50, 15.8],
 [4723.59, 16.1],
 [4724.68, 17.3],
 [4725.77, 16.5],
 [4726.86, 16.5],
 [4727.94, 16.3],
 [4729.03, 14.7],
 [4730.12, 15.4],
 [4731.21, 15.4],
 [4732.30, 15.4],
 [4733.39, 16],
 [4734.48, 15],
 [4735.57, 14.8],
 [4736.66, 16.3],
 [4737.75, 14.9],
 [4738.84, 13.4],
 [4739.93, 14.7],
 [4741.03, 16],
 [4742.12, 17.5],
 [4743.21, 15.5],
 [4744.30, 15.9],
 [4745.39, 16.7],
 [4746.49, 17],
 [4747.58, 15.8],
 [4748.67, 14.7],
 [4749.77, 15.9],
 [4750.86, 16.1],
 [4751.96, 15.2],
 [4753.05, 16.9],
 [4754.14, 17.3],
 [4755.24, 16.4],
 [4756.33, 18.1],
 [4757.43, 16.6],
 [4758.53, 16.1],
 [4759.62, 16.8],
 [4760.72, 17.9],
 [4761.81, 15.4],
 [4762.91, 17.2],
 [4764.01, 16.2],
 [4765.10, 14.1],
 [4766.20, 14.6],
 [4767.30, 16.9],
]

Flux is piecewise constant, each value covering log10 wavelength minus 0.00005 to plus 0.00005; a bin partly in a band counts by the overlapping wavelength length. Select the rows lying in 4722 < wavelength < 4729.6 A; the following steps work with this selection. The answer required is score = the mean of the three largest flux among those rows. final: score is 16.8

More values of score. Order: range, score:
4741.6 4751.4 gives 17.1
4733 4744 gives 16.6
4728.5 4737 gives 15.9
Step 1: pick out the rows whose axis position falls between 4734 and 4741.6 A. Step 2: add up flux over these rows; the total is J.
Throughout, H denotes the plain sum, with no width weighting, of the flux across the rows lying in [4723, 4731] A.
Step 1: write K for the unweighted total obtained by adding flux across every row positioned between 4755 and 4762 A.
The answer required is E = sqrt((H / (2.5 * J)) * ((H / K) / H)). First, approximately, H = 113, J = 105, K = 117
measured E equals 0.060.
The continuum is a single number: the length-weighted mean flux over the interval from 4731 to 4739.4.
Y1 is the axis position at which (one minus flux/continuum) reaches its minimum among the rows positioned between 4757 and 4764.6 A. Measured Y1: 4760.72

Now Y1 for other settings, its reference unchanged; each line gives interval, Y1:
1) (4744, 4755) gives 4754.14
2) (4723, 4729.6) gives 4724.68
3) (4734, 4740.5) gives 4736.66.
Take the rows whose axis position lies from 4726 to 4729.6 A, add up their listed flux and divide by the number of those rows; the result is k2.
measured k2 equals 15.8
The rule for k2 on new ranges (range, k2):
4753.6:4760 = 16.9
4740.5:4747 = 16.4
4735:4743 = 15.4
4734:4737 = 15.4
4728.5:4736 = 15.2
